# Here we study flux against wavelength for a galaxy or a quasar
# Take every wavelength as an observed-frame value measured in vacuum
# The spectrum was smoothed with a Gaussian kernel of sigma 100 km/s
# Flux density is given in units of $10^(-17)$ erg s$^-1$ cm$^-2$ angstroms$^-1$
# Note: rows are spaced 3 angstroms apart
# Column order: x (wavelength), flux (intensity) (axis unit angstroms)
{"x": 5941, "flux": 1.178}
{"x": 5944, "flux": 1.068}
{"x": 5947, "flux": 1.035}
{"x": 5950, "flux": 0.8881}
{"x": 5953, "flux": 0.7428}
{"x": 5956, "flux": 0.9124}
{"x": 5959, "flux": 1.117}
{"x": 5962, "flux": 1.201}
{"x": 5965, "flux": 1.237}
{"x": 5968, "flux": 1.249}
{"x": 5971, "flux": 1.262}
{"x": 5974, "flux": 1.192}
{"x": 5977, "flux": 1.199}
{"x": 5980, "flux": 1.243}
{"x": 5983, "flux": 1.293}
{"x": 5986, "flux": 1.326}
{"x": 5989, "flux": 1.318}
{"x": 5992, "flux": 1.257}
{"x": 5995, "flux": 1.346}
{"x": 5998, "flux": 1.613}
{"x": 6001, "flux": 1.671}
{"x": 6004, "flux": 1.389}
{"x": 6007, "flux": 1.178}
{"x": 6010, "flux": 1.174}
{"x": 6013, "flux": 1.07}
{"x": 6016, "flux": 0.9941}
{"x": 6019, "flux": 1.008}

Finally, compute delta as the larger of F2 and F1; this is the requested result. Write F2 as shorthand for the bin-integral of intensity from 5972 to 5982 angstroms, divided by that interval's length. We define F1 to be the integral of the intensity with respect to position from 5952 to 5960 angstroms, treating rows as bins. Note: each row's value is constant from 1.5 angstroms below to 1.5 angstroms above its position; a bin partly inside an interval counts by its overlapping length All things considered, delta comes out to 7.4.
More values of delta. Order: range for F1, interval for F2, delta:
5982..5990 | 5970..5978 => 10.5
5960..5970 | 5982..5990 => 12.3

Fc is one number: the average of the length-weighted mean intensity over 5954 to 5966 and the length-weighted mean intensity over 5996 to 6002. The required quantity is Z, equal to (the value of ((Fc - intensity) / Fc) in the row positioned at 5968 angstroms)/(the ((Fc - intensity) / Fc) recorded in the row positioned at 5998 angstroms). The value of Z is -0.4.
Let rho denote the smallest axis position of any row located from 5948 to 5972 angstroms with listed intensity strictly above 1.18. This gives 5962 angstroms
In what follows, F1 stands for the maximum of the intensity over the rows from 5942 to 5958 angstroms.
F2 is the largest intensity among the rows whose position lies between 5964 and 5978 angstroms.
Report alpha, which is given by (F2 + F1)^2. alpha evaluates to 5.4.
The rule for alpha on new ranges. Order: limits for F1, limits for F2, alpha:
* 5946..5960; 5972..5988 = 6.0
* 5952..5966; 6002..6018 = 6.9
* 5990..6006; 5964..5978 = 8.6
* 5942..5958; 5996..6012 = 7.5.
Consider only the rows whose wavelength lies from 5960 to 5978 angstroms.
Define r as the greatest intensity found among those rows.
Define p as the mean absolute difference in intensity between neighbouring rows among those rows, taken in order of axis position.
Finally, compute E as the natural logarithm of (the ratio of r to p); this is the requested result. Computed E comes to 3.82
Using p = 0.03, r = 1.262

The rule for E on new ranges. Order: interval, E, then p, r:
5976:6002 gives 3.09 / 0.08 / 1.671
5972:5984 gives 3.65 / 0.03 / 1.293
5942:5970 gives 2.49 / 0.10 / 1.249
